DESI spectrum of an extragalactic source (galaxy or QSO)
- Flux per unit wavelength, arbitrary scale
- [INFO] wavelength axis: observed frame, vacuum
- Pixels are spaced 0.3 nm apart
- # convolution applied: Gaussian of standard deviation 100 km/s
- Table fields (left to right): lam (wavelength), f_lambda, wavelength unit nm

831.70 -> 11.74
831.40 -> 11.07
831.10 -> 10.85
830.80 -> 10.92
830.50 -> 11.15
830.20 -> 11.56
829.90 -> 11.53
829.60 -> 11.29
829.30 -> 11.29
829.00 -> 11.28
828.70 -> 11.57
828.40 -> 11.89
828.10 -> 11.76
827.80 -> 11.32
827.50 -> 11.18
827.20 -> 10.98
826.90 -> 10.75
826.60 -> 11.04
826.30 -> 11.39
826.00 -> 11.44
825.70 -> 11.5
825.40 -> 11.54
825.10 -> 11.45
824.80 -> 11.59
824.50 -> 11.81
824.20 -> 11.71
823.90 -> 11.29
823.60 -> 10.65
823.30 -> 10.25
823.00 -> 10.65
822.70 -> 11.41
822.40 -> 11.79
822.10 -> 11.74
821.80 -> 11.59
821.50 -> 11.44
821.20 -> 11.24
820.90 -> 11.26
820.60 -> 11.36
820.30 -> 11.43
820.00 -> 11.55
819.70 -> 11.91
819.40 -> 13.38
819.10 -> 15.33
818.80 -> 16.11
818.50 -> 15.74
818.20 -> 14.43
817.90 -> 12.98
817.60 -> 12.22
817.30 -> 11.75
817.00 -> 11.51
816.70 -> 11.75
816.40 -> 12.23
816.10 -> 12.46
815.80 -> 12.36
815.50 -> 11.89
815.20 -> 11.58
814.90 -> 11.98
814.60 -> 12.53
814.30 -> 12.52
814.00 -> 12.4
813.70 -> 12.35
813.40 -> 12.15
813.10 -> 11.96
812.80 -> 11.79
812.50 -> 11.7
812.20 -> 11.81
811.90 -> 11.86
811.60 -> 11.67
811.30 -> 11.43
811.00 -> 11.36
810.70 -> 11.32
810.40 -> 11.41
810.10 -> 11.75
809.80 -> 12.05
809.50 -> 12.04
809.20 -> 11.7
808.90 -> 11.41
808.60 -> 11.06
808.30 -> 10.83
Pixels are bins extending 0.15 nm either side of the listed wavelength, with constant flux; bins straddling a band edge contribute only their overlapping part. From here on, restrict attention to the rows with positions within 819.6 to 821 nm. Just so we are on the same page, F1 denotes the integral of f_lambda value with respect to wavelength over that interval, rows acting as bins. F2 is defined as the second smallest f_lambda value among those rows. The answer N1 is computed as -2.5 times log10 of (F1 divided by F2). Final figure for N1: -0.378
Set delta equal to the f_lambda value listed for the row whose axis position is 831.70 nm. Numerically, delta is 11.74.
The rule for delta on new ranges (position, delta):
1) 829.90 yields 11.53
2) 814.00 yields 12.4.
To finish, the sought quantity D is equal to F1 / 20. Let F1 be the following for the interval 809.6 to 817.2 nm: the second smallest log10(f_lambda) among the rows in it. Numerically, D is 0.0528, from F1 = 1.06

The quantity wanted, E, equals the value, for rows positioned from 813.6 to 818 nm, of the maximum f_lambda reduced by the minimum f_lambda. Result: 1.5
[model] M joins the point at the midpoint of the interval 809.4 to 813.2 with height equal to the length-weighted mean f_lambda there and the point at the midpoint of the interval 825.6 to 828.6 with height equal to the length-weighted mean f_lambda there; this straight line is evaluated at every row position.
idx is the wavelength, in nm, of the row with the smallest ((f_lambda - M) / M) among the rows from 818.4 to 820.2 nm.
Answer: 820.00 nm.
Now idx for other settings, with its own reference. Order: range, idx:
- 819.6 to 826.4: 823.30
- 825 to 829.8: 826.90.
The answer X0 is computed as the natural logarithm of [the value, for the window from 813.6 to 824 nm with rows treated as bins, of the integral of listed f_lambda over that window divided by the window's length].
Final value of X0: 2.50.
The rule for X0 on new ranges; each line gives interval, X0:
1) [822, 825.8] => 2.43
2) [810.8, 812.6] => 2.45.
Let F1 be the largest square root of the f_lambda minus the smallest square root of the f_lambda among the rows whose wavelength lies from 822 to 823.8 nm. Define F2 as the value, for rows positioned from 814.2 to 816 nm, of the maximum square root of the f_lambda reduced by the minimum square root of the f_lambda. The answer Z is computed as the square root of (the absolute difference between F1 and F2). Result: 0.31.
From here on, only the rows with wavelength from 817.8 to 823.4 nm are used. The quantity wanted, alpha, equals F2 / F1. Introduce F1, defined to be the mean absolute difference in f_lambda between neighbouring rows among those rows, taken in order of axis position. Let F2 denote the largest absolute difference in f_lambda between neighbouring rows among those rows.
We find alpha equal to 3.48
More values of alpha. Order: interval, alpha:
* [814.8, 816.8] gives 1.45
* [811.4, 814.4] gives 1.54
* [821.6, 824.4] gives 1.90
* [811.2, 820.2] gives 4.23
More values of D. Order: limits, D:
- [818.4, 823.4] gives 0.0514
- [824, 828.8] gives 0.0520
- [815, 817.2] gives 0.0532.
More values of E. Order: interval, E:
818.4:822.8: 4.9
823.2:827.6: 1.6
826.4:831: 1.1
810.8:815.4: 1.2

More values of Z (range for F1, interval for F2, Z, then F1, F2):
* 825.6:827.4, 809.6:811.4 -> 0.08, 0.11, 0.11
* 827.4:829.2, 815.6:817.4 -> 0.18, 0.10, 0.14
